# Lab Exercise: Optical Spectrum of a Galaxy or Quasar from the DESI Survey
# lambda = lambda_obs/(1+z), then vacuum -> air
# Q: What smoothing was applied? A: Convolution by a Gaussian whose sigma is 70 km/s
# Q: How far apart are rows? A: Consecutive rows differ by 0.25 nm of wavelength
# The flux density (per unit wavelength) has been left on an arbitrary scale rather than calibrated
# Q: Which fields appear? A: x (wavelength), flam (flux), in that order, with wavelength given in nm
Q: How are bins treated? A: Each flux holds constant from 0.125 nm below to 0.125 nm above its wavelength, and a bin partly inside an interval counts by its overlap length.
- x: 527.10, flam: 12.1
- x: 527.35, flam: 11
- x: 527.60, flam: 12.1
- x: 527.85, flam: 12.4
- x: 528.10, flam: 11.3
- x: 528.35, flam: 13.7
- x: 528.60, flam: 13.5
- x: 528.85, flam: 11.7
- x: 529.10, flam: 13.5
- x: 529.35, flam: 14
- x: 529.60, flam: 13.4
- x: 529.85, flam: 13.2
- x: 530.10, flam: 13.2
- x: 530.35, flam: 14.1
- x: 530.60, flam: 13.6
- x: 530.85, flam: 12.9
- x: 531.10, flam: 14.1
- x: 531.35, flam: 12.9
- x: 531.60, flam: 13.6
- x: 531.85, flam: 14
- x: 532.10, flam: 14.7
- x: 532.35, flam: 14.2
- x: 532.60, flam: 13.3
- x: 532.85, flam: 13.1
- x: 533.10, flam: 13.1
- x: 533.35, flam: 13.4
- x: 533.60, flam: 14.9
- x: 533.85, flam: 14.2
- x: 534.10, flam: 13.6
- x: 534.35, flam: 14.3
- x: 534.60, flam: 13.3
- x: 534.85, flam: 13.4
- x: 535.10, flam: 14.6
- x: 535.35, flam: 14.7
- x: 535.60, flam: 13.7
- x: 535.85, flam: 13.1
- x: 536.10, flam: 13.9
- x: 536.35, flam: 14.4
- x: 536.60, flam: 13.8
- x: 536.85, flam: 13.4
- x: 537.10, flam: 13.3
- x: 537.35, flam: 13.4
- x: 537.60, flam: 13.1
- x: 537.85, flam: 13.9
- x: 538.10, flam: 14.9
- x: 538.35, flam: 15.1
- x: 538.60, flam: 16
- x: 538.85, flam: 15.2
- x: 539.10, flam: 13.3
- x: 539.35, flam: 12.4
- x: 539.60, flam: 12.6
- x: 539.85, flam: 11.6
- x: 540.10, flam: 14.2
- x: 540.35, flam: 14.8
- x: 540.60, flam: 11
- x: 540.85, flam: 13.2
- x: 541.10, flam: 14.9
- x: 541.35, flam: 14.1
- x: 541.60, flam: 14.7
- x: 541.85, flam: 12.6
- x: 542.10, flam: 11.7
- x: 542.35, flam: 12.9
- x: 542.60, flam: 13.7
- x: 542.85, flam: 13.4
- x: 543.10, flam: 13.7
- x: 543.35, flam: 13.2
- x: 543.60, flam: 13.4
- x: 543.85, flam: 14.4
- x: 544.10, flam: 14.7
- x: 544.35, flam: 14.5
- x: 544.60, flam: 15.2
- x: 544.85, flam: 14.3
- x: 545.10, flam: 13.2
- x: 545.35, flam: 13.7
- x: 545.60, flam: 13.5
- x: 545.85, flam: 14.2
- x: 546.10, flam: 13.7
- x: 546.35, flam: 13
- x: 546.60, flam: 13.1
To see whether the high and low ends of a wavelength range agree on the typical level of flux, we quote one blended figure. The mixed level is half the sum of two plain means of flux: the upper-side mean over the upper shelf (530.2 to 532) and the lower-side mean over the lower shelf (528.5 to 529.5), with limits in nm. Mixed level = 13.4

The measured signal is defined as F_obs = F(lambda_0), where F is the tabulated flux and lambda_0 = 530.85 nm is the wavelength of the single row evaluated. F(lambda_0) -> 12.9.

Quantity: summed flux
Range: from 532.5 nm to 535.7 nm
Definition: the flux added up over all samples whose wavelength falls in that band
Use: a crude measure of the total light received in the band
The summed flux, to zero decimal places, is 180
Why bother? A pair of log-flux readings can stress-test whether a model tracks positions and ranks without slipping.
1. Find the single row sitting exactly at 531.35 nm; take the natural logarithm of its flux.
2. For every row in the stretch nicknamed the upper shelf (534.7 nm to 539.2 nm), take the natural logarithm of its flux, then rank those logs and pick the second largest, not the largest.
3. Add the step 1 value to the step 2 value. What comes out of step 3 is 5.28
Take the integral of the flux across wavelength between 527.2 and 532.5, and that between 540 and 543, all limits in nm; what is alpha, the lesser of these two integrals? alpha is 40.3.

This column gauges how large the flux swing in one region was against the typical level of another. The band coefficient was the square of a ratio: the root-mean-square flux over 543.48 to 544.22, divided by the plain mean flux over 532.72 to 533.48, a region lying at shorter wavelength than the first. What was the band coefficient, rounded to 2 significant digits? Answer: 1.2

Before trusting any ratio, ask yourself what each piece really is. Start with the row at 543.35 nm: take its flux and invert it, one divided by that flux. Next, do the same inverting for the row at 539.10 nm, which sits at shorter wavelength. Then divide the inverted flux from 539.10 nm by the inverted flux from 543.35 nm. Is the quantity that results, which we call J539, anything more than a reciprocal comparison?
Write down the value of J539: 0.99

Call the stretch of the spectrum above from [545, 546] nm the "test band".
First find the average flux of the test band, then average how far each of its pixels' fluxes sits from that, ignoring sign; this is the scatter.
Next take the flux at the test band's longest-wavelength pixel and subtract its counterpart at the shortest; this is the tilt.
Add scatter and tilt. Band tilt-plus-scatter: 1.3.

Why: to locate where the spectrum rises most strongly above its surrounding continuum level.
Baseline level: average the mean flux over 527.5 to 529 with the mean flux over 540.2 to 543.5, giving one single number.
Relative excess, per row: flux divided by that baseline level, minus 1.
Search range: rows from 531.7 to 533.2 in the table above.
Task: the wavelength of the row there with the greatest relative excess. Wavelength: 532.10 nm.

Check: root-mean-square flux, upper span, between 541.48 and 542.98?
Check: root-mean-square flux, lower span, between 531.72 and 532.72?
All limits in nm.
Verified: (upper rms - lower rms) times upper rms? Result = -11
